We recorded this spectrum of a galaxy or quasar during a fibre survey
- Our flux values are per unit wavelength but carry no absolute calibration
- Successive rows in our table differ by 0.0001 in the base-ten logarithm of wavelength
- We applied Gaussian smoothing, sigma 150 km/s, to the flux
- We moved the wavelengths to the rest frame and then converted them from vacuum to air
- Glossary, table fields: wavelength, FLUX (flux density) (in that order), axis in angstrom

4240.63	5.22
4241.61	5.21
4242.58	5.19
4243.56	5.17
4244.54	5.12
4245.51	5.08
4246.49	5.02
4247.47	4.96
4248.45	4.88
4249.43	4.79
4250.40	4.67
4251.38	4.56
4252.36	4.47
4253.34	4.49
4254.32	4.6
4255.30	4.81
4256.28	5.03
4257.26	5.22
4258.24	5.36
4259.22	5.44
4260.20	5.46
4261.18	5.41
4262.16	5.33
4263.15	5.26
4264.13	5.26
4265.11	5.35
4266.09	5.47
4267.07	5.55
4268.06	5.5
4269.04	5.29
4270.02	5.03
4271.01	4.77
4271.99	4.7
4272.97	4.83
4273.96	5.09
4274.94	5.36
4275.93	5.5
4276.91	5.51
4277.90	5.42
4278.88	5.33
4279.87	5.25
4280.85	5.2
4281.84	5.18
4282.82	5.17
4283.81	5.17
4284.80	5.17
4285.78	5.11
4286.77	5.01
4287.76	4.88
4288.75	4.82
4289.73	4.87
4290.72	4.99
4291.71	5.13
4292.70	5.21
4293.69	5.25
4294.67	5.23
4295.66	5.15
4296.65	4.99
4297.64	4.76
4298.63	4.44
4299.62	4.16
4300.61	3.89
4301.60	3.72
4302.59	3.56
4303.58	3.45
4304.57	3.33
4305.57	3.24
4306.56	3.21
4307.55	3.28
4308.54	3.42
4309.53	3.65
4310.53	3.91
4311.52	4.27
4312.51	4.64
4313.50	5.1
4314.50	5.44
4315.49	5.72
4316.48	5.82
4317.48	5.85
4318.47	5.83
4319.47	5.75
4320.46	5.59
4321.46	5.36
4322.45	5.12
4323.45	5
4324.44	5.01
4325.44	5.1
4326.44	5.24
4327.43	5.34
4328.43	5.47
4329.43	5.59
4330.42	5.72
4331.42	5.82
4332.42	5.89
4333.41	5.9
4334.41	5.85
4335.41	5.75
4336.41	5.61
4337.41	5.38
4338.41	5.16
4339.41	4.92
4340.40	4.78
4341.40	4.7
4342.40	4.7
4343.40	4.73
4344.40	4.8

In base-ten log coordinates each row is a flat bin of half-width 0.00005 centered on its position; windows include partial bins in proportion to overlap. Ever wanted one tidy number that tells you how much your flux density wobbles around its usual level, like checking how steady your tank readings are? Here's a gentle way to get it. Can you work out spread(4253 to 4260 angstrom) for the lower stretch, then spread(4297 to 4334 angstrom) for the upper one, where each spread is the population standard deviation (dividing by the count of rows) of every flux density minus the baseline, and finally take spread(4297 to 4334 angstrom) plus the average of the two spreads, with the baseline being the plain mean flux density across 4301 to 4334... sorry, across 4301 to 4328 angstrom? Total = 1.6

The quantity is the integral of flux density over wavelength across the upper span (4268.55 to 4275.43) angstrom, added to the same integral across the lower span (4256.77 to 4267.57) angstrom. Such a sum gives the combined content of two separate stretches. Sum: 93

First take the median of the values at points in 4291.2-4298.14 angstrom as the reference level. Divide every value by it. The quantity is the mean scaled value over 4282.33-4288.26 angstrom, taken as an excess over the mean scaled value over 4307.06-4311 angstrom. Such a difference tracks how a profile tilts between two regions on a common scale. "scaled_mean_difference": 0.30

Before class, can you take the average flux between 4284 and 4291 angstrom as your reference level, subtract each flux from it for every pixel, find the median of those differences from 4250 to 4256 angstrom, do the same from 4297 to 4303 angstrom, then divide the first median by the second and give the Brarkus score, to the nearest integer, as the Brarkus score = 0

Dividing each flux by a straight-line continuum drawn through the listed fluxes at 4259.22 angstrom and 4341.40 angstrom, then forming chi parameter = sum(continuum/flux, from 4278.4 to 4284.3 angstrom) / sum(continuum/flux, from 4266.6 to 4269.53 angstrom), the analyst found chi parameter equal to 2.0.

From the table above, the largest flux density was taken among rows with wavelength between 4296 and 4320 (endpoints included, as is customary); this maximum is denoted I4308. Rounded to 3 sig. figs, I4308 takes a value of 5.85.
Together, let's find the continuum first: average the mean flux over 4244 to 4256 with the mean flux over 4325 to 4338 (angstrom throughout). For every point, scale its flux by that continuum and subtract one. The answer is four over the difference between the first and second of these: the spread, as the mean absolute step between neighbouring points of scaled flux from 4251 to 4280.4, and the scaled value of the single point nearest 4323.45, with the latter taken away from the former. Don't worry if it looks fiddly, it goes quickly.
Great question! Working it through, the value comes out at 67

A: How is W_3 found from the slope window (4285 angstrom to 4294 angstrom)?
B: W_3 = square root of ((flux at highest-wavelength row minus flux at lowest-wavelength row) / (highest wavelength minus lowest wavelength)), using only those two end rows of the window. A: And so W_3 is 0.13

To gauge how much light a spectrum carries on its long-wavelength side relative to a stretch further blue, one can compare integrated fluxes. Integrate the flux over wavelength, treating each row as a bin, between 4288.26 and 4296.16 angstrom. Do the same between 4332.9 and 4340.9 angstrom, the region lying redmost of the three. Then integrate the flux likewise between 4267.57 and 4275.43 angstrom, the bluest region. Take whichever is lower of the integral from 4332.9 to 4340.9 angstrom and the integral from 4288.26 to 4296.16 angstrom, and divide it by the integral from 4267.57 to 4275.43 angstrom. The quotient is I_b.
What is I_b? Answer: 1.01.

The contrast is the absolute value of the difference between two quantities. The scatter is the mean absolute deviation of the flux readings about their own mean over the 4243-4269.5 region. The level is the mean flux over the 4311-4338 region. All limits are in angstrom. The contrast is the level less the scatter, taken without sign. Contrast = 5.17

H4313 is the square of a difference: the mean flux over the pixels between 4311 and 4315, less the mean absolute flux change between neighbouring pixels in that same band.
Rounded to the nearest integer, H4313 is 20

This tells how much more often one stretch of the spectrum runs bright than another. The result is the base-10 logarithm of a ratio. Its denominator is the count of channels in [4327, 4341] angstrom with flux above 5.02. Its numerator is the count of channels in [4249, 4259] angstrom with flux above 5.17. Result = -0.78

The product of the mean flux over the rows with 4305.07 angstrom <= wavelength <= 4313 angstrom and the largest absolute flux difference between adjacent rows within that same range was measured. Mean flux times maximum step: 1.37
